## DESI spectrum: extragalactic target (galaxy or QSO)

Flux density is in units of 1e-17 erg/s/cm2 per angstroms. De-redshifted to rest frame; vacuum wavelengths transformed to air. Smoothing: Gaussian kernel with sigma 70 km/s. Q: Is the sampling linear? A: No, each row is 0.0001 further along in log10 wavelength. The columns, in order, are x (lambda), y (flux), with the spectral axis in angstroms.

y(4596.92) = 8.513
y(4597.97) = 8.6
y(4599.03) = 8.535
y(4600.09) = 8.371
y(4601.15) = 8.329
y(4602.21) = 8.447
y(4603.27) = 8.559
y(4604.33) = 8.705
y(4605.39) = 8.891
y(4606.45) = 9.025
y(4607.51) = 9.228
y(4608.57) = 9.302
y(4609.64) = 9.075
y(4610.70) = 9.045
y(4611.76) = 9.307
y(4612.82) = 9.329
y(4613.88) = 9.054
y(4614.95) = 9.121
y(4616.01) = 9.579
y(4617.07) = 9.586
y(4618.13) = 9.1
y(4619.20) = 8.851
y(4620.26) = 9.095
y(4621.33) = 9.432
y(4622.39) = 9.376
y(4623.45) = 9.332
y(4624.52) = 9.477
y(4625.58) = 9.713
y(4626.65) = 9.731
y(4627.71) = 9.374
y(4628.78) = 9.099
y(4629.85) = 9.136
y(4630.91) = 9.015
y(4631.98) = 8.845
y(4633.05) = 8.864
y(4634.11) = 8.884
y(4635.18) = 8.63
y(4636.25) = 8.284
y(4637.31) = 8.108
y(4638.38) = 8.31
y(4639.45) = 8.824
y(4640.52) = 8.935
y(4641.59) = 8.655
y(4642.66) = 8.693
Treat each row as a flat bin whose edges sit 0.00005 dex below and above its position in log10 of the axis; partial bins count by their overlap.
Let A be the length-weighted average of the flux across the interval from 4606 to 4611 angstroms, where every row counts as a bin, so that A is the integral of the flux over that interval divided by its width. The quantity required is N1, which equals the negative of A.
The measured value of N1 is -9.13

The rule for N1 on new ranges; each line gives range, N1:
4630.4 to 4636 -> -8.81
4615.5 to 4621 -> -9.24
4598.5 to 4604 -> -8.45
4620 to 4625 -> -9.35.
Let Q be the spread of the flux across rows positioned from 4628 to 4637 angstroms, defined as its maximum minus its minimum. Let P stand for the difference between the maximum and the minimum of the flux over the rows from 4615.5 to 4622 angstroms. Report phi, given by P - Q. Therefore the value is -0.12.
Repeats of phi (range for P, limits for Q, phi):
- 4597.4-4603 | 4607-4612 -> 0.01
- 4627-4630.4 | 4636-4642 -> -0.55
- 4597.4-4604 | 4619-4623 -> -0.31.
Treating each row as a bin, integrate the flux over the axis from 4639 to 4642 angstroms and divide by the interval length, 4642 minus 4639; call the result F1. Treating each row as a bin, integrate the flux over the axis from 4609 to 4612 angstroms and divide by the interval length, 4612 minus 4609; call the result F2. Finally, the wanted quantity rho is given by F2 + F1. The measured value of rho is 17.9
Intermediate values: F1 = 8.80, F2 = 9.12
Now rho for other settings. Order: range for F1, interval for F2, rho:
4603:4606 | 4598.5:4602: 17.2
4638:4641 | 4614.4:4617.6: 18.1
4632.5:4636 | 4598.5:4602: 17.2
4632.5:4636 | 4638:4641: 17.4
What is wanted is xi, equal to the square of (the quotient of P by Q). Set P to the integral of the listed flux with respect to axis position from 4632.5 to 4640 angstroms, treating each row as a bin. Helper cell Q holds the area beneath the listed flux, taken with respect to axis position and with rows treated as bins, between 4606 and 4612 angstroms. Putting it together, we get 1.4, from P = 64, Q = 55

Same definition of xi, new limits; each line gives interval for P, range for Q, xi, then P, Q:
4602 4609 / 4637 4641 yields 3.3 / 62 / 34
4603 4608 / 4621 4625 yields 1.4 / 44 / 38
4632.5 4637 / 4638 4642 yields 1.3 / 39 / 35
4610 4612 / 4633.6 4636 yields 0.8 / 18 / 21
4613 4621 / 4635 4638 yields 8.7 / 74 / 25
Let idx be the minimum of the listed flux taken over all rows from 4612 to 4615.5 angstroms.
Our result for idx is 9.054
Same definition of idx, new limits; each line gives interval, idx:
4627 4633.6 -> 8.845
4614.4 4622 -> 8.851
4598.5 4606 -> 8.329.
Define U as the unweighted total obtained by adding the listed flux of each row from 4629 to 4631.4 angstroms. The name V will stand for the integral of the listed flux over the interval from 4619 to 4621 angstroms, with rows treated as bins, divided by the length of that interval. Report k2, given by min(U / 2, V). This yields 9.0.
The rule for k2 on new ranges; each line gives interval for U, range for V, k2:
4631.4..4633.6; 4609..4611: 8.9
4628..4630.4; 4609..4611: 9.0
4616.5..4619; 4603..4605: 8.7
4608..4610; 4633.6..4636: 8.7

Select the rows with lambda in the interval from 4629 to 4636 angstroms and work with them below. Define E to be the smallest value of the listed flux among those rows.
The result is 8.63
